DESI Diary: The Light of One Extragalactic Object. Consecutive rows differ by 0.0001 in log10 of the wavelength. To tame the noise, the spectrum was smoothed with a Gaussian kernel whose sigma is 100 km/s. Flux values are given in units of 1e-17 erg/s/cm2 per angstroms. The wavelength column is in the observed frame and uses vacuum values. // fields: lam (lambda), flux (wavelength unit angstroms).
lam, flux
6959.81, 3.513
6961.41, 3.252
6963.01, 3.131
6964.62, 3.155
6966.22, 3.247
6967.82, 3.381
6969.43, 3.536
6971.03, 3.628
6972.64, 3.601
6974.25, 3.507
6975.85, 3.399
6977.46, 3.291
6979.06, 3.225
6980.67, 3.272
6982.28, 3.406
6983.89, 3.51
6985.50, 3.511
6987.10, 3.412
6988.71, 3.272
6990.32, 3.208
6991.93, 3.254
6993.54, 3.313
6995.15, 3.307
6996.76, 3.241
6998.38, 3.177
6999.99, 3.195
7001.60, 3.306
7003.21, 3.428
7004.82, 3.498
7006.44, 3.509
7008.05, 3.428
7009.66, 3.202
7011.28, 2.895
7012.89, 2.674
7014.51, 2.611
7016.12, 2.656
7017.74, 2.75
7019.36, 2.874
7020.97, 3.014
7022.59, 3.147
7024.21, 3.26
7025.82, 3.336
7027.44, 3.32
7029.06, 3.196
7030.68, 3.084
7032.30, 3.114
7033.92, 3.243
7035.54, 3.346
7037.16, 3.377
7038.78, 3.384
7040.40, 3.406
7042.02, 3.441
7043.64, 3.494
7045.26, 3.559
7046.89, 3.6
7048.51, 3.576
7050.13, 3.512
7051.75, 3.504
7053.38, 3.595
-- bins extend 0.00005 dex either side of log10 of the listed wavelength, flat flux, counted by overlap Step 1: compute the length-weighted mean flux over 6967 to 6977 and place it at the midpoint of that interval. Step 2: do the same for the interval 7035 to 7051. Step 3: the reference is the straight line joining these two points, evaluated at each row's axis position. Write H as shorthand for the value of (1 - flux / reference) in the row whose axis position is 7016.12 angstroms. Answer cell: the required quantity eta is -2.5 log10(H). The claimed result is 1.6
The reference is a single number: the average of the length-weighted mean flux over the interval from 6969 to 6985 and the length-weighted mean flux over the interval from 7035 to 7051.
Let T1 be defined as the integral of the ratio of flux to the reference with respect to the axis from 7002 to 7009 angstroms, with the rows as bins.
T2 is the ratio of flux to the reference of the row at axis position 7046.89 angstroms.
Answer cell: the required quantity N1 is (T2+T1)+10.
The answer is 18.0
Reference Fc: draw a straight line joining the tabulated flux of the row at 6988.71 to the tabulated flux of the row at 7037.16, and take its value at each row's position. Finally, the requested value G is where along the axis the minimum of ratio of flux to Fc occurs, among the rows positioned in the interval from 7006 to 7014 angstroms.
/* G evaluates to 7012.89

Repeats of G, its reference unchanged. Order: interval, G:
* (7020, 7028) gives 7020.97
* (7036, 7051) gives 7037.16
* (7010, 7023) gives 7014.51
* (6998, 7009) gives 6998.38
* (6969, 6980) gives 6979.06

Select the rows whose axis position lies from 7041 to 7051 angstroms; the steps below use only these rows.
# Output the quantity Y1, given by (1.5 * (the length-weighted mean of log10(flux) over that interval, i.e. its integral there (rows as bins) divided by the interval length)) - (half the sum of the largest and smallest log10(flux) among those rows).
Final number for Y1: 0.275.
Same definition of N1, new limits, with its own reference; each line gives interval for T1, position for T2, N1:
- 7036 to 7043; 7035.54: 17.9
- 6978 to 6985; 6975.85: 17.8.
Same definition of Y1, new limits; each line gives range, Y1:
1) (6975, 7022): 0.275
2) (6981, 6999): 0.259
